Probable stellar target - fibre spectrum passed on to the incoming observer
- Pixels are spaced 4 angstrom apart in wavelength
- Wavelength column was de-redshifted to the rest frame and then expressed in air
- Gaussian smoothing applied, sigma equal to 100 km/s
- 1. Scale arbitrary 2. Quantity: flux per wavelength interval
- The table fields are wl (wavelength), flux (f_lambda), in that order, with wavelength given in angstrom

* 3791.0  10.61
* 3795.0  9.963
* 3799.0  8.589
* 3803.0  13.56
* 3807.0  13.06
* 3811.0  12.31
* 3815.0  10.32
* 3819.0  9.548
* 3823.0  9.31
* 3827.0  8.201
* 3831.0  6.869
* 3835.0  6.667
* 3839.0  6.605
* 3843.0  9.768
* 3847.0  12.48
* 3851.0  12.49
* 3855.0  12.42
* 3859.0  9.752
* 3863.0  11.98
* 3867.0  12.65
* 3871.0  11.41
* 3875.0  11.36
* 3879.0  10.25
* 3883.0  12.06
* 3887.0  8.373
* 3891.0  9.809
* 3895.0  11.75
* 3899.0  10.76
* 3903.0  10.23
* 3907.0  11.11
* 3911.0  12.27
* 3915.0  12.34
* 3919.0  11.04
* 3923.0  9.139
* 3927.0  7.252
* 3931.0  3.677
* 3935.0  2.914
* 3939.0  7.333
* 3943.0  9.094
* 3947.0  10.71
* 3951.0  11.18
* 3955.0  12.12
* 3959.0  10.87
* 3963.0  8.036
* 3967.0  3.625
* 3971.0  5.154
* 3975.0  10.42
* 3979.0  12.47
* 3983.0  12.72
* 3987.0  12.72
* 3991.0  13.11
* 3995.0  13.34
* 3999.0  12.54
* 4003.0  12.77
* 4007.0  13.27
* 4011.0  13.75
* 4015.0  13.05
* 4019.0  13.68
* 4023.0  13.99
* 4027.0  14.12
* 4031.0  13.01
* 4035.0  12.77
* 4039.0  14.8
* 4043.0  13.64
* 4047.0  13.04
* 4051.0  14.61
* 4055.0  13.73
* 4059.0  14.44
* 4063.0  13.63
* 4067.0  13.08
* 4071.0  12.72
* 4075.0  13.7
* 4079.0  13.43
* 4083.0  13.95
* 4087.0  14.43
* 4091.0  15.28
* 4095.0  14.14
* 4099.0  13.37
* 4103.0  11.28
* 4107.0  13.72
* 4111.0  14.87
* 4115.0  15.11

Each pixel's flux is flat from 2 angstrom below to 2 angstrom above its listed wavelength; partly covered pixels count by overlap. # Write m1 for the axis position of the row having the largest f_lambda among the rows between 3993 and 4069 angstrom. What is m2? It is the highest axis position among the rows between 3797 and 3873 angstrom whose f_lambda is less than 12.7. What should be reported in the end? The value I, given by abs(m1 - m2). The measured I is 168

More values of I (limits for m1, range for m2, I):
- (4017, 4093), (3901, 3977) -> 116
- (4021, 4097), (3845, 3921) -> 172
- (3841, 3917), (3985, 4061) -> 132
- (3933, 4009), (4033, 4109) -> 108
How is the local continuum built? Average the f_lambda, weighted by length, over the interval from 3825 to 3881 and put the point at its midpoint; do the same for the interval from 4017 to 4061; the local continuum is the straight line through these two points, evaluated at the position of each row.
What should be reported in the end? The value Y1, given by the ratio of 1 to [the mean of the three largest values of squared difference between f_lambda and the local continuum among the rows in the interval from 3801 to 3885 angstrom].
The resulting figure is 0.07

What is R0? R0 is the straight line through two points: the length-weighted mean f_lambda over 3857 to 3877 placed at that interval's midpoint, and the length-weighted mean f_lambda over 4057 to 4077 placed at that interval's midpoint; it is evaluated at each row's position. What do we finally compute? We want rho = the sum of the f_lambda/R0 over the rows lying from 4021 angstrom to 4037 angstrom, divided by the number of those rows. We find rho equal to 1.03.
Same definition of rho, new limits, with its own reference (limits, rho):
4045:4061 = 1.04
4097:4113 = 0.96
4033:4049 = 1.02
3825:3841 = 0.64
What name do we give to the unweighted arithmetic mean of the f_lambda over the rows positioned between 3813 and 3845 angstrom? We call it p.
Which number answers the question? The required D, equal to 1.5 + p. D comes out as 9.9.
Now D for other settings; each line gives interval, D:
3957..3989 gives 11.0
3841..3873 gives 13.1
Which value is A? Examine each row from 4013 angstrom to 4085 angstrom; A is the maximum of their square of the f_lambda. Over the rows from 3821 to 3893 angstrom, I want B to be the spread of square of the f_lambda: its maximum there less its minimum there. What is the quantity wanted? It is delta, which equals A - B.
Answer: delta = 103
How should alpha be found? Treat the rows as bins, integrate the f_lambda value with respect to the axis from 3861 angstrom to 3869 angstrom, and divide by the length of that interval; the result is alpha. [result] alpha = 12.3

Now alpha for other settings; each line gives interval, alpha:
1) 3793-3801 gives 9.3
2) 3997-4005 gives 12.7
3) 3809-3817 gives 11.3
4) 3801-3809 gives 13.3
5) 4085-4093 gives 14.9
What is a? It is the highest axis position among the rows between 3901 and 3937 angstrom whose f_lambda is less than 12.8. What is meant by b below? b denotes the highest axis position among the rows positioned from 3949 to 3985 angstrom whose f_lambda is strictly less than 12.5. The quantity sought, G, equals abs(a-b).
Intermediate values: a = 3935.0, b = 3979.0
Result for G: 44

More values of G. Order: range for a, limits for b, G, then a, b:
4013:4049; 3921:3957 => 80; 4035.0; 3955.0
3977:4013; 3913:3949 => 56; 4003.0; 3947.0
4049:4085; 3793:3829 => 244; 4071.0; 3827.0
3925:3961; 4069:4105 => 144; 3959.0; 4103.0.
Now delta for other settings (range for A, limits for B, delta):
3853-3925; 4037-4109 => 54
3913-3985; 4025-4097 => 90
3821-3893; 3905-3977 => 16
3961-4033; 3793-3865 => 59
